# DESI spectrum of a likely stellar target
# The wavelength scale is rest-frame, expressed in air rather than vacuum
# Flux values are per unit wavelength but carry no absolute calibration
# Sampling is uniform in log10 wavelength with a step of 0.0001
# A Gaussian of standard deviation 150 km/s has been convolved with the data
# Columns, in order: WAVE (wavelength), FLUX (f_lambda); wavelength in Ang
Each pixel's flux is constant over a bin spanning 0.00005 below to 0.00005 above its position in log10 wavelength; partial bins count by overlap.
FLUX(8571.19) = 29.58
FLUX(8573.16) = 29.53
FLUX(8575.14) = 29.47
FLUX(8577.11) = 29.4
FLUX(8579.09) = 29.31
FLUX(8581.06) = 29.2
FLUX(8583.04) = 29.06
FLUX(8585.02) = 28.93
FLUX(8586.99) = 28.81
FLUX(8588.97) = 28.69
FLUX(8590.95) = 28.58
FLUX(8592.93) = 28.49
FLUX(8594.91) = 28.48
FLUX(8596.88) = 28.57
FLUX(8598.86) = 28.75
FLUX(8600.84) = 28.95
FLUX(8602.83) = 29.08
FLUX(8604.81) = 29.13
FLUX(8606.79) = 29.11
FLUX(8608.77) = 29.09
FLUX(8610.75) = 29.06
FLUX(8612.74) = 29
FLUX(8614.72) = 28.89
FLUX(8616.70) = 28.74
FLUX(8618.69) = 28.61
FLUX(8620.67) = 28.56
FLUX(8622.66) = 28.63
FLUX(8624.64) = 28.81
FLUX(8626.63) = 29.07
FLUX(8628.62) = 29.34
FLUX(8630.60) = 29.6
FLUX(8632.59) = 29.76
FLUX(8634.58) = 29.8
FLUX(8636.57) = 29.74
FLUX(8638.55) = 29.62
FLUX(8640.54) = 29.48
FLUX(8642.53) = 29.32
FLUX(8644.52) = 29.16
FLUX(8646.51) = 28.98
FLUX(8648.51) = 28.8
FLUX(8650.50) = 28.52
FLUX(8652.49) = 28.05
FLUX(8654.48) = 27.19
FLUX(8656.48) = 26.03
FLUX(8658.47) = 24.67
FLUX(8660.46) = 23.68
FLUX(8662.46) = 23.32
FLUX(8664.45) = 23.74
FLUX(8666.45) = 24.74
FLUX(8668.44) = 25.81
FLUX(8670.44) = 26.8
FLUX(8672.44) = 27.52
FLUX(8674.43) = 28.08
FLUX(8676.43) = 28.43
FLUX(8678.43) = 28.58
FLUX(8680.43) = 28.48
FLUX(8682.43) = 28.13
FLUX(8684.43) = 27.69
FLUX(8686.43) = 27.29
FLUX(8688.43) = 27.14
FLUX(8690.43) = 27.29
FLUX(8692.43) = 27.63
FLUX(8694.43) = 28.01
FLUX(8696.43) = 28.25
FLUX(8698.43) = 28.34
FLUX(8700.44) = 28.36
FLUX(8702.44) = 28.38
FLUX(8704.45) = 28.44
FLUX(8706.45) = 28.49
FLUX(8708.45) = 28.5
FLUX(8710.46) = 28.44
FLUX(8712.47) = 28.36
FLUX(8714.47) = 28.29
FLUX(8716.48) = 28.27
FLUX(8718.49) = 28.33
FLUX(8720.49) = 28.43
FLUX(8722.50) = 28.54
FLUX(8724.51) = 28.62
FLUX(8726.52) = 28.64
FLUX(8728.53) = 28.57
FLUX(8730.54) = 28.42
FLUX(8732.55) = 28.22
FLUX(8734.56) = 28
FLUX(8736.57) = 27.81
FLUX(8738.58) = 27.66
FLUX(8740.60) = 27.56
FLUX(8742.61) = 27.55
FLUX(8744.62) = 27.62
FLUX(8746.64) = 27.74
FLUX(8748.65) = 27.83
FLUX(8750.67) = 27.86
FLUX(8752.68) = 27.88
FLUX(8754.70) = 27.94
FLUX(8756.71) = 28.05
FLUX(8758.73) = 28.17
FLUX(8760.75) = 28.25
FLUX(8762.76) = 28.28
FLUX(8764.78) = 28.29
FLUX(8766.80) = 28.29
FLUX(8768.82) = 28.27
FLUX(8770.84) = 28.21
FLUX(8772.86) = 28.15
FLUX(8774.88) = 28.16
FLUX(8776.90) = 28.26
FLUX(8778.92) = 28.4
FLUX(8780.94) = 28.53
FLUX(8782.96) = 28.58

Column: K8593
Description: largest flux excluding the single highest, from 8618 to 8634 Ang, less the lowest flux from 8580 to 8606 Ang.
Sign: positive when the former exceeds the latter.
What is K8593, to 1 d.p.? 1.1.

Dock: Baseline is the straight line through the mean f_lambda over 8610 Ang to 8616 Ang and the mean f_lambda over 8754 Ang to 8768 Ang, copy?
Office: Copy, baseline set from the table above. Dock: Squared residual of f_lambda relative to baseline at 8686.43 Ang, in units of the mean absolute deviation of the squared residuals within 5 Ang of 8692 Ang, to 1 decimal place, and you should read 2.4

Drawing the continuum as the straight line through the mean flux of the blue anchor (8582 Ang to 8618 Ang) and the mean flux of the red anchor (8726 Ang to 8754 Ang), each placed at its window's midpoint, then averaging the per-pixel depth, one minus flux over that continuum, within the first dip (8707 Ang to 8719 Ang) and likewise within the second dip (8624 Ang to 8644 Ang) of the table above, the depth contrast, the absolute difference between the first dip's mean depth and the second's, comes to 0.020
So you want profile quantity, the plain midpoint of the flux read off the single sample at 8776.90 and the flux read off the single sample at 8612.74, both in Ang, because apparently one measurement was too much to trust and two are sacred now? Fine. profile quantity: 28.6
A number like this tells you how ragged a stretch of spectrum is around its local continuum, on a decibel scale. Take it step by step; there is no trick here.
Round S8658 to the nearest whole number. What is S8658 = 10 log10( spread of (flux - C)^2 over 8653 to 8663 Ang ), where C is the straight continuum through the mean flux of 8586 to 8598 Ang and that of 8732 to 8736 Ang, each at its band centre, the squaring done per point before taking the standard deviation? 10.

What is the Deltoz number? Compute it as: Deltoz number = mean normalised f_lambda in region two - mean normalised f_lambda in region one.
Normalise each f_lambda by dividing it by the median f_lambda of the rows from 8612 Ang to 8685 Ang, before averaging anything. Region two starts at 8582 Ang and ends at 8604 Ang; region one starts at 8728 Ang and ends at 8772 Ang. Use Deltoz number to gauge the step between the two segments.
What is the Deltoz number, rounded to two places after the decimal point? 0.03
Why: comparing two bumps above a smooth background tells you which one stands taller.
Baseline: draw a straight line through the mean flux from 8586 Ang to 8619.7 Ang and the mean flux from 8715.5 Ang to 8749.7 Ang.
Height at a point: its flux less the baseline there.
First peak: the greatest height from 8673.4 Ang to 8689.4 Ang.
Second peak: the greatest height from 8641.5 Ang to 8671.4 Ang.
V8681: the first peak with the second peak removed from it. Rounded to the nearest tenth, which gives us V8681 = -0.5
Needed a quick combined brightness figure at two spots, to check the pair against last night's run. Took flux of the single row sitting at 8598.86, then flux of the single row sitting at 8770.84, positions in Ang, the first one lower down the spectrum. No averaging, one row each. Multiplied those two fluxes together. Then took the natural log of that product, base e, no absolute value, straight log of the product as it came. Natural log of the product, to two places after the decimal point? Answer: 6.70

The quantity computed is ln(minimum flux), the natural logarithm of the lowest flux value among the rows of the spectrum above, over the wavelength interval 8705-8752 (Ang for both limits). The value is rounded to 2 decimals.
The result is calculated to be 3.32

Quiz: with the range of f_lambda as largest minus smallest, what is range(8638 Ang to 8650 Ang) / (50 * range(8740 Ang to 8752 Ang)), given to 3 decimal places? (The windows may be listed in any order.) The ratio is 0.053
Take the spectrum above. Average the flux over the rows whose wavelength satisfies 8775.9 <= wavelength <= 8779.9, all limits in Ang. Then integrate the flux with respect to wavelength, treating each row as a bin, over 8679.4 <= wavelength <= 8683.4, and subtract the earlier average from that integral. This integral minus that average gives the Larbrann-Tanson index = 84.8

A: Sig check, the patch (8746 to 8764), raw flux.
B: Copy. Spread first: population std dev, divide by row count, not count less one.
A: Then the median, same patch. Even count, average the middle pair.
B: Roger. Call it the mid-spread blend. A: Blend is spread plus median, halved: 14.06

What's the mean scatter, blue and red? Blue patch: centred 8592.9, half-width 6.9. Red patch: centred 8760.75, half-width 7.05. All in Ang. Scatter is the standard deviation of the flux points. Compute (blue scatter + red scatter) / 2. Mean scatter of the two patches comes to 0.1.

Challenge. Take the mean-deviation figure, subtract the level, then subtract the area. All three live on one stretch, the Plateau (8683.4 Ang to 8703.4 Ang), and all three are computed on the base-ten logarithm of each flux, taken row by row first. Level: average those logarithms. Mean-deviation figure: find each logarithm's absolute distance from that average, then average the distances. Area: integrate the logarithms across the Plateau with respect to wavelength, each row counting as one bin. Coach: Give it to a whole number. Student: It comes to -30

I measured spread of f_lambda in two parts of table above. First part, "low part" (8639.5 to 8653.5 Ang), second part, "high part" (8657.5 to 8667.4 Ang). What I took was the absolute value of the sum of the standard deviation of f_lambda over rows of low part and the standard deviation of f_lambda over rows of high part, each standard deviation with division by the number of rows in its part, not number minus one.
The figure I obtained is 1.0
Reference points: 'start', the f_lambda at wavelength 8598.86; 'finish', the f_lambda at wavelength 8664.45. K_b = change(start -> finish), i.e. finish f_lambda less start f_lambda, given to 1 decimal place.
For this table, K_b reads -5.0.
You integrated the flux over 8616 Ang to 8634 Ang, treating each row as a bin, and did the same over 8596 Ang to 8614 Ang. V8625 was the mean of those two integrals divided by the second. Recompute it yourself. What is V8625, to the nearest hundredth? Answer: 1.00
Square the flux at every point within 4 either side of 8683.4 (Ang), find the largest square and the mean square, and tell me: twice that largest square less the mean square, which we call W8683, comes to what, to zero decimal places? 844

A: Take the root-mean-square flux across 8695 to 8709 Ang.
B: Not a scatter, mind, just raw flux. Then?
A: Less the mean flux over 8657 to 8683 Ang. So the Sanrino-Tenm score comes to 2.1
